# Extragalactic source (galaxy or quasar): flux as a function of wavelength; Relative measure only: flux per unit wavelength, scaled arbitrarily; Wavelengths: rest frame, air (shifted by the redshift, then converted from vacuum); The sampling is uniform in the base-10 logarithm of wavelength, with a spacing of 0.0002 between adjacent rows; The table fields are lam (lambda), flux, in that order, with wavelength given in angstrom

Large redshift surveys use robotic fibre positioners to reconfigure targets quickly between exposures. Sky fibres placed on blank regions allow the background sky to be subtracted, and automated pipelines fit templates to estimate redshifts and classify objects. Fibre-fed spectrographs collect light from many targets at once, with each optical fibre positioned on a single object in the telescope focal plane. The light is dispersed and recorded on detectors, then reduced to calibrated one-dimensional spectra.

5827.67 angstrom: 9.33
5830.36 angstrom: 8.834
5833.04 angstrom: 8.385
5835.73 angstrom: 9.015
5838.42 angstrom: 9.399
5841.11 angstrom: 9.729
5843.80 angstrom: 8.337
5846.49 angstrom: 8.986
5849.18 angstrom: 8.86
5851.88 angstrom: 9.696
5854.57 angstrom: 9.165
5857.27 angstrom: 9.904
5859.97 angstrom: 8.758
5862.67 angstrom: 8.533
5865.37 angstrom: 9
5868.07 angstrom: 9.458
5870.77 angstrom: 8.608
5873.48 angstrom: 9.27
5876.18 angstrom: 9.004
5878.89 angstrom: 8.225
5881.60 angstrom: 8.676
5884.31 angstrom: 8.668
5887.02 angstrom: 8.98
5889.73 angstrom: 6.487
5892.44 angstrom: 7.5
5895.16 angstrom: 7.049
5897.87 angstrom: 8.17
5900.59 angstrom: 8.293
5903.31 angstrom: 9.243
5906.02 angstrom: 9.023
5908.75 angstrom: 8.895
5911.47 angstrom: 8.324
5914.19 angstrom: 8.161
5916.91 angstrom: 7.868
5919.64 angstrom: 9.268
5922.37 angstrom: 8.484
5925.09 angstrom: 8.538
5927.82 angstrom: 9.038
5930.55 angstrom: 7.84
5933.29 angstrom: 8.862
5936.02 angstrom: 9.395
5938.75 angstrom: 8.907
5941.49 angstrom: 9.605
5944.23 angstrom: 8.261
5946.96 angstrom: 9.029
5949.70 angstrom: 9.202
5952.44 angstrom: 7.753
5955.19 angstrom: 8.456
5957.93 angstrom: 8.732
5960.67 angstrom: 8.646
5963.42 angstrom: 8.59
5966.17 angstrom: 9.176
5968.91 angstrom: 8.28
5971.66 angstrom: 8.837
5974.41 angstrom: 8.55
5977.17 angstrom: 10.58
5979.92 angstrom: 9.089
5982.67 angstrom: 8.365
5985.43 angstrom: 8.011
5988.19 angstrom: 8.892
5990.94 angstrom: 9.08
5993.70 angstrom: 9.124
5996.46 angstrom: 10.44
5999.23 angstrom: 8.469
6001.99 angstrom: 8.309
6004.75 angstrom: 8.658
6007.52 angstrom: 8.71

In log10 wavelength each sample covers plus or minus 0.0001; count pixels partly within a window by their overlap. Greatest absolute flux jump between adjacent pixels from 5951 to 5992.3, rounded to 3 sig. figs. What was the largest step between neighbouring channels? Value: 2.03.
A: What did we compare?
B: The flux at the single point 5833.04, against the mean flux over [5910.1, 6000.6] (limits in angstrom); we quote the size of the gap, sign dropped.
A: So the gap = 0.40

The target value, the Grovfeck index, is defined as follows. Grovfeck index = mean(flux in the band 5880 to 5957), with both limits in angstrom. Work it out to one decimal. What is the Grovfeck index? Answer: 8.5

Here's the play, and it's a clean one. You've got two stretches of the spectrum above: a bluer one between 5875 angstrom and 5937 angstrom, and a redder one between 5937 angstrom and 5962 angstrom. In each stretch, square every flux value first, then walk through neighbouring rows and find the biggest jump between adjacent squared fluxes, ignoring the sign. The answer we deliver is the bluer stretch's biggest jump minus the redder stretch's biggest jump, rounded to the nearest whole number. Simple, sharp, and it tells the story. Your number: 14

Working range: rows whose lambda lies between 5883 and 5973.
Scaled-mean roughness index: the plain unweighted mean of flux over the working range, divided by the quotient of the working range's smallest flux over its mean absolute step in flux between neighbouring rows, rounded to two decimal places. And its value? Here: 0.88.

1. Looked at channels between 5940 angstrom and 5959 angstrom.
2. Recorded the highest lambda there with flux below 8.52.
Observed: 5955.19 angstrom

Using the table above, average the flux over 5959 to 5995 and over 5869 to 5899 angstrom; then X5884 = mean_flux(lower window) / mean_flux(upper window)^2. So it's 0.105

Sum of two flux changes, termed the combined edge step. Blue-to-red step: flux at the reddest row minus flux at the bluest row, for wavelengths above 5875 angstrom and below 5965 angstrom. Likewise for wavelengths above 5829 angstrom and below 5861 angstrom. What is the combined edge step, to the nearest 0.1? -0.5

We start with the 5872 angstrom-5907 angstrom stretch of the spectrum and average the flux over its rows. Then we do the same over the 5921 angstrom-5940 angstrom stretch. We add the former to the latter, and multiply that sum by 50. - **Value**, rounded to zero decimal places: 854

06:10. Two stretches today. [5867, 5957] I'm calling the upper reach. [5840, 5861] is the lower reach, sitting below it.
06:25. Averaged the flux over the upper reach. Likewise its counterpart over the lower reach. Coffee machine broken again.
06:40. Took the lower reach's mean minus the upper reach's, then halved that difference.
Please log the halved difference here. 0.31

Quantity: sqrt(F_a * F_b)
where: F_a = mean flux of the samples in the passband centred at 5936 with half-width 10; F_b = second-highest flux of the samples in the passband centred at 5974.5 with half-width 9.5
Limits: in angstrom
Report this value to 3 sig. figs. 9.01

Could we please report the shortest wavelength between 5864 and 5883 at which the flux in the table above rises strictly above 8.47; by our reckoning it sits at 5865.37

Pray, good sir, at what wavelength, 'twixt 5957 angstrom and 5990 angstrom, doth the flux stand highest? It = 5977.17 angstrom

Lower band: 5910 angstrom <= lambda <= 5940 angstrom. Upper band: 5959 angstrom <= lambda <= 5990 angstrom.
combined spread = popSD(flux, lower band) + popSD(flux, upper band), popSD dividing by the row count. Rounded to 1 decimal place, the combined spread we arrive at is 1.2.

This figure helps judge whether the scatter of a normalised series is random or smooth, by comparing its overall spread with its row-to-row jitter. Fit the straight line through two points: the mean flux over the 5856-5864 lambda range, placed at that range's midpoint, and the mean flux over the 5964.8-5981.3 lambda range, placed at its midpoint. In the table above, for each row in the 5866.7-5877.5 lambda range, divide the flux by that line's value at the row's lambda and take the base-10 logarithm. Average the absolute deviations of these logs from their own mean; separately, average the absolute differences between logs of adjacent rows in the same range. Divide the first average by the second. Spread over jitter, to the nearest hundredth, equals 0.47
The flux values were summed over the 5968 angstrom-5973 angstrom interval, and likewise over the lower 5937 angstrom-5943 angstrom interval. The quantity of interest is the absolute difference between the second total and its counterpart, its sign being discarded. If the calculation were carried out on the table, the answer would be 1.4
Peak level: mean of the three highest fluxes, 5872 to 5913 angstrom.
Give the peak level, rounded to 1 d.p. 9.2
